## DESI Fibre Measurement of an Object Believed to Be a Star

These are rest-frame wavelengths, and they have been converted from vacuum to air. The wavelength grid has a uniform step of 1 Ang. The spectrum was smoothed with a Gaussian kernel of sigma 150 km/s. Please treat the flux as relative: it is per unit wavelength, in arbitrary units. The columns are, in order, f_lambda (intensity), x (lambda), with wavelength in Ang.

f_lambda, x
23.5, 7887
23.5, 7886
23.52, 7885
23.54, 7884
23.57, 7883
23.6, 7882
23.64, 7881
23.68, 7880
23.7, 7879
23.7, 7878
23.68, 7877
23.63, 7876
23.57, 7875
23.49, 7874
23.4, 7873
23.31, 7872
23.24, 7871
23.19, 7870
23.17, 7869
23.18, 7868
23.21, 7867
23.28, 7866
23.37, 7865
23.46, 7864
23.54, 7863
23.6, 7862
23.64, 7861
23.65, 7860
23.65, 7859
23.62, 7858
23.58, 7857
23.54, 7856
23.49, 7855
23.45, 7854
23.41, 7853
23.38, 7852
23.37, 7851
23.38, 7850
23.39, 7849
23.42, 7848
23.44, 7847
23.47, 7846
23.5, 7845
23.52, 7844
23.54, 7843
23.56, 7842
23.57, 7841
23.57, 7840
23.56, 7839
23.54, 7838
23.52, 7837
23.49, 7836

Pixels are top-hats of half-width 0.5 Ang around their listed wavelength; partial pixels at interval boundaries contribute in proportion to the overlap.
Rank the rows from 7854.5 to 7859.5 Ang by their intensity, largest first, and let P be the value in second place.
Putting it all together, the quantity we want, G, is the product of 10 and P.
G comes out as 236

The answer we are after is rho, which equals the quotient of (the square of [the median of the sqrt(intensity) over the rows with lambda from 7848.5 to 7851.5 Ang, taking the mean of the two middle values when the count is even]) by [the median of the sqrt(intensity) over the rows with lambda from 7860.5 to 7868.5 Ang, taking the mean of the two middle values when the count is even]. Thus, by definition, 4.83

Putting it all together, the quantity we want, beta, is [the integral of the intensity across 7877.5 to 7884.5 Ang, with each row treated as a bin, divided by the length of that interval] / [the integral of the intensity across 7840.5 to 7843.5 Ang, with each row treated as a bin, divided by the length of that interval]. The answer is 1.00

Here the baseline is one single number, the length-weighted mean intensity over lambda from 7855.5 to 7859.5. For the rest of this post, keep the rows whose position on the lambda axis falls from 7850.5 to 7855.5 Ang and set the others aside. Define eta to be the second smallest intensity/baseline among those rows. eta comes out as 0.991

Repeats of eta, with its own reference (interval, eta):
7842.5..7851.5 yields 0.991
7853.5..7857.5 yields 0.995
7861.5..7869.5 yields 0.982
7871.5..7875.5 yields 0.992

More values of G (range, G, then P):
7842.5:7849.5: 235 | 23.52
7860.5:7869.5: 236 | 23.6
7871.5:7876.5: 236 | 23.57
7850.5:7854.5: 234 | 23.41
